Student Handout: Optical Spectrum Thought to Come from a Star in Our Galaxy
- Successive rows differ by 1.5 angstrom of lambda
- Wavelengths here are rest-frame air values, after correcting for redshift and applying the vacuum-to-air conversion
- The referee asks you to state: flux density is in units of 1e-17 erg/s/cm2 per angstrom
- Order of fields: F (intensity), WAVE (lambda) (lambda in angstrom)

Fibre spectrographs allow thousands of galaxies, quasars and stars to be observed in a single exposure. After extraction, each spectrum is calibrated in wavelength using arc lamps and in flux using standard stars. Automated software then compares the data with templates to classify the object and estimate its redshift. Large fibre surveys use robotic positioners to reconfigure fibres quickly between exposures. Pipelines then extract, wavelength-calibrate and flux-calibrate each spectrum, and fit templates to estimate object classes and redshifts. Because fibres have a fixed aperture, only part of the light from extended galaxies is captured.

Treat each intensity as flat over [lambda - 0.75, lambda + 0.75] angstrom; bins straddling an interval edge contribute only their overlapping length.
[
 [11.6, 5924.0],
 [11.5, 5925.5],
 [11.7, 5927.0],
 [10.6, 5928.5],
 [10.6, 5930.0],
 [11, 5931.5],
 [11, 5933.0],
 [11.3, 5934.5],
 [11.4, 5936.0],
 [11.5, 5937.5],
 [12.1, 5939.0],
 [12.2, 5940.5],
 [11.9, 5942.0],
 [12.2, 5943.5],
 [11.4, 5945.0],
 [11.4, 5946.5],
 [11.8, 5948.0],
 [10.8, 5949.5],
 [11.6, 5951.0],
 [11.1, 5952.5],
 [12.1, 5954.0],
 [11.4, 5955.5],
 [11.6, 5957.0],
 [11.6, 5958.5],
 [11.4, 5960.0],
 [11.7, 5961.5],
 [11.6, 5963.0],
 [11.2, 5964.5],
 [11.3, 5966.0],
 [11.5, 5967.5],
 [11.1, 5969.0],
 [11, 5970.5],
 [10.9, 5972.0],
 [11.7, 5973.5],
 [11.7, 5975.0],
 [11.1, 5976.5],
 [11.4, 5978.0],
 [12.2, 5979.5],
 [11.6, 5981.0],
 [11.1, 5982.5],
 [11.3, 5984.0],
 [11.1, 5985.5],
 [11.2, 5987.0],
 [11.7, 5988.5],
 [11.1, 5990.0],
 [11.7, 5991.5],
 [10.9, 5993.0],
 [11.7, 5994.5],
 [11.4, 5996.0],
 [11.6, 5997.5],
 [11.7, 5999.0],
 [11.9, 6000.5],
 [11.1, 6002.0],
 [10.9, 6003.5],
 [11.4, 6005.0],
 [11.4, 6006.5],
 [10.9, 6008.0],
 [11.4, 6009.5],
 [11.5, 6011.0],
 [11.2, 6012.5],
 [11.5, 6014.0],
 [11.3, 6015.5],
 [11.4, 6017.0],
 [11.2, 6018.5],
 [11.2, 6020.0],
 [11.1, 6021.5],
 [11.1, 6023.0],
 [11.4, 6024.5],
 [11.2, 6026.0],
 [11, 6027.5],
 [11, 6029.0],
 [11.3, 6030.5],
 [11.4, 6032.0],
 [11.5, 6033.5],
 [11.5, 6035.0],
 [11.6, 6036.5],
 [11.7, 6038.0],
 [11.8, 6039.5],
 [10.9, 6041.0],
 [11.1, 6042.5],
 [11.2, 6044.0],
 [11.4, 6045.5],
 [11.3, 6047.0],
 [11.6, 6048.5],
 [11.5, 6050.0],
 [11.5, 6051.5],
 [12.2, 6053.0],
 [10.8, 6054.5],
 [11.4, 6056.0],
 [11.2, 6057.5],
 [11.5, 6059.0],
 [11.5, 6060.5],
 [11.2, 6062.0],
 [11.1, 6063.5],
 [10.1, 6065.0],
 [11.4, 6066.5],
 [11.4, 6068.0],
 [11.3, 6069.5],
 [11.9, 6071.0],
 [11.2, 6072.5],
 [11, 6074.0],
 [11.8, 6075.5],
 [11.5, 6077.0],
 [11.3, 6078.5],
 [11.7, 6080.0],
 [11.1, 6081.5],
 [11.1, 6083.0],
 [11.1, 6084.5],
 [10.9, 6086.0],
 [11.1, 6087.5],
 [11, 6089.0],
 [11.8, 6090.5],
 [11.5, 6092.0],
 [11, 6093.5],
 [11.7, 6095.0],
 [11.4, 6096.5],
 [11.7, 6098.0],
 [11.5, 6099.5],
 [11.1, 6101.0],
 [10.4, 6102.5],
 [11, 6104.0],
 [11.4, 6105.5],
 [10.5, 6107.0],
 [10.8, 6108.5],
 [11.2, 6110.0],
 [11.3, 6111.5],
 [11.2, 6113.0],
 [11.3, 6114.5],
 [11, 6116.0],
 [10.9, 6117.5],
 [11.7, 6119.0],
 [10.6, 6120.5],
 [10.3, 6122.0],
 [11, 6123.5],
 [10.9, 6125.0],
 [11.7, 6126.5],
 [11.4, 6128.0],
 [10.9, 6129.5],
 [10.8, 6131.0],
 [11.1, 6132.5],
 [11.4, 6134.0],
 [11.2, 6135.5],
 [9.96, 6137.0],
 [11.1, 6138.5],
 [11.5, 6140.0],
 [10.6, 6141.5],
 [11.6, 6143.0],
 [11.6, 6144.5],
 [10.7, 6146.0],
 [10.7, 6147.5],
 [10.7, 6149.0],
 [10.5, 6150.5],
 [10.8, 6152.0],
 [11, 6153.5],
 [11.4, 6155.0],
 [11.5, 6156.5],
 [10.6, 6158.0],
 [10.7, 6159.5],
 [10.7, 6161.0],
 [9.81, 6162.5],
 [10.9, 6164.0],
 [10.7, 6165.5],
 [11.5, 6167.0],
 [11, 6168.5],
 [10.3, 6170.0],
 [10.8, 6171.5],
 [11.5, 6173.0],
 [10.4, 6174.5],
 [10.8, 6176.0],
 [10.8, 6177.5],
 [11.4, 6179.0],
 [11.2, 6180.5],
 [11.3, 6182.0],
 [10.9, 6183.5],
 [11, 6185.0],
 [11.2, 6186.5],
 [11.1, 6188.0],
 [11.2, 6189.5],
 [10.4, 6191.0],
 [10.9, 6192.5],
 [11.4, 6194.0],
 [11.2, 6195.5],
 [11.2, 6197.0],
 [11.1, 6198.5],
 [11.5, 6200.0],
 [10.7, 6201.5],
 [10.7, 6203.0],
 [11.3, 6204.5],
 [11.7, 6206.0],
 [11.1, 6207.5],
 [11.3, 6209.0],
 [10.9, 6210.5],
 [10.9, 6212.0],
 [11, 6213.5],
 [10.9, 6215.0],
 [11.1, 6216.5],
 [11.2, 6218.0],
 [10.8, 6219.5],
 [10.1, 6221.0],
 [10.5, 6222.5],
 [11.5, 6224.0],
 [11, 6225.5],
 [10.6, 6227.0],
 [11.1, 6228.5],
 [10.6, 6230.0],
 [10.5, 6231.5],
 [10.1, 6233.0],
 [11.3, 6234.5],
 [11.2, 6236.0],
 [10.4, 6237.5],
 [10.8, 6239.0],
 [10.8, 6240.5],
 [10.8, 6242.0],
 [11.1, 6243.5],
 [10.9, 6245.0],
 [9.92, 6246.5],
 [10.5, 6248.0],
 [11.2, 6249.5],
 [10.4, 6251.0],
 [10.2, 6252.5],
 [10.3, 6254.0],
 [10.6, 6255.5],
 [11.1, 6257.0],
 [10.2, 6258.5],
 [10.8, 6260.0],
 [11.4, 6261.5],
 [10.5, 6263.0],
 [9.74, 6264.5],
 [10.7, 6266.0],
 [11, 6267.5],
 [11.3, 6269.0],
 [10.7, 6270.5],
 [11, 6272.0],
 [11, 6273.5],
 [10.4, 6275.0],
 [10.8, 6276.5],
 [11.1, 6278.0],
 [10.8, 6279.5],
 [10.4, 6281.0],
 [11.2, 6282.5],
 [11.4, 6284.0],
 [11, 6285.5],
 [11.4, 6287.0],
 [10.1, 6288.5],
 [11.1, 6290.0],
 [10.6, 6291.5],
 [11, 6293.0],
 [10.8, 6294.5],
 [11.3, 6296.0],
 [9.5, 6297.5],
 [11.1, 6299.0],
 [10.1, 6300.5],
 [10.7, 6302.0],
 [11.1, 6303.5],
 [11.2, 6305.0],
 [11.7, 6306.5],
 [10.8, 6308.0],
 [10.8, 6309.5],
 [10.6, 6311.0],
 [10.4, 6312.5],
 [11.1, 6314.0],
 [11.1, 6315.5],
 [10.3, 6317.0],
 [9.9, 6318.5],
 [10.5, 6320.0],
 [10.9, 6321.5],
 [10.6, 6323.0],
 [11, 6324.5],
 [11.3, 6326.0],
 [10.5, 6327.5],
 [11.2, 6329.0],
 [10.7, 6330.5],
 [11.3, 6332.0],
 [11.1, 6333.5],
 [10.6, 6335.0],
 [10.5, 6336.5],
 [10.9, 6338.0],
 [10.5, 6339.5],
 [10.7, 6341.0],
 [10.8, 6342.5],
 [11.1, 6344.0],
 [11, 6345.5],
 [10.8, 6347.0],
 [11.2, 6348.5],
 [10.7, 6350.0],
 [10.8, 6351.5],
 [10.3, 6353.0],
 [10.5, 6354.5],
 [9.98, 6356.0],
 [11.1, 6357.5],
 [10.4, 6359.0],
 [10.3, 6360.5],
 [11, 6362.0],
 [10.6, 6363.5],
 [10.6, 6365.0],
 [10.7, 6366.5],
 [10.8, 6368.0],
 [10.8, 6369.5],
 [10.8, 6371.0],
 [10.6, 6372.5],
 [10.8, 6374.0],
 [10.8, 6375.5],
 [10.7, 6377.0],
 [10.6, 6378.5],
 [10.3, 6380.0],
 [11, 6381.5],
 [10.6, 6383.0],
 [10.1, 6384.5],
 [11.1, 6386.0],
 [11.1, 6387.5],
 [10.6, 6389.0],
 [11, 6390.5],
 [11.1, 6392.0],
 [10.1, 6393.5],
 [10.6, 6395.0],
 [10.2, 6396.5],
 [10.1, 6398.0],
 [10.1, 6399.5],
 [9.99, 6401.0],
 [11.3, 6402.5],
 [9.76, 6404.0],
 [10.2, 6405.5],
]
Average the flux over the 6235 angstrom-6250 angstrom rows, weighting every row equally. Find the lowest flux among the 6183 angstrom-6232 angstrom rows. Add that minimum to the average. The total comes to 20.9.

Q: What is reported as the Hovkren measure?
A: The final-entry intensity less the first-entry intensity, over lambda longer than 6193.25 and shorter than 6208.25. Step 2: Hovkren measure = -0.3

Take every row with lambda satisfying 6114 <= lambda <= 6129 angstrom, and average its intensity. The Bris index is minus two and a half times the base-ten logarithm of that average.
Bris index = -2.61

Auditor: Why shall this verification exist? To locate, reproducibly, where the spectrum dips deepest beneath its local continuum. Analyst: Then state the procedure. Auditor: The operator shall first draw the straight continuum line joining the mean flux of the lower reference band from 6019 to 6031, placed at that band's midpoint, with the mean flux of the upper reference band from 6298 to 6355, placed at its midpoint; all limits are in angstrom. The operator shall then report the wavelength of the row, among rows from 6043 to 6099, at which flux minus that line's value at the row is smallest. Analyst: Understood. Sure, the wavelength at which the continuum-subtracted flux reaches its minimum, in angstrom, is 6065.0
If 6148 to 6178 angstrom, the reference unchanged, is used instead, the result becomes 6162.5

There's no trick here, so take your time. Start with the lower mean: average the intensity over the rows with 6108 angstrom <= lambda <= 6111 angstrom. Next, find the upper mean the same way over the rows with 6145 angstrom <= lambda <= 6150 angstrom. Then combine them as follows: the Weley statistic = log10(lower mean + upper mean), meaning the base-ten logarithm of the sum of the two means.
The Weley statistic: 1.34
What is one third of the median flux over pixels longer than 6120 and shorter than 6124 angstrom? 3.53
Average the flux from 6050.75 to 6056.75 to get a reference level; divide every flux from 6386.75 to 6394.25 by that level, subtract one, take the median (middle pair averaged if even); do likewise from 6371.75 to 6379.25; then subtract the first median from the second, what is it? -0.026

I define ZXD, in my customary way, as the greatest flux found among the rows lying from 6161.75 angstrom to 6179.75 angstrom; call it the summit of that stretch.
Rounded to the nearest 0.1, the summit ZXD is 11.5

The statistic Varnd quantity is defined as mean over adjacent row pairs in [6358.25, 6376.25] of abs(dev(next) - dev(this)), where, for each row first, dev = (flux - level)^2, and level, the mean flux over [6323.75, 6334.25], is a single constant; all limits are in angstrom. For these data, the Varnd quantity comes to 0.11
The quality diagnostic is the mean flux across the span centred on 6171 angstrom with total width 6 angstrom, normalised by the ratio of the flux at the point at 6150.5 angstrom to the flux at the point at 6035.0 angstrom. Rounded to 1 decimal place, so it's 11.9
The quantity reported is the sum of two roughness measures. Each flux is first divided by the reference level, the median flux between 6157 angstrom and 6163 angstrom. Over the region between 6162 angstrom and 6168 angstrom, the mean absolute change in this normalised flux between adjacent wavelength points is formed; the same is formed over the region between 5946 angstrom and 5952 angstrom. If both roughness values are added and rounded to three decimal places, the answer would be 0.134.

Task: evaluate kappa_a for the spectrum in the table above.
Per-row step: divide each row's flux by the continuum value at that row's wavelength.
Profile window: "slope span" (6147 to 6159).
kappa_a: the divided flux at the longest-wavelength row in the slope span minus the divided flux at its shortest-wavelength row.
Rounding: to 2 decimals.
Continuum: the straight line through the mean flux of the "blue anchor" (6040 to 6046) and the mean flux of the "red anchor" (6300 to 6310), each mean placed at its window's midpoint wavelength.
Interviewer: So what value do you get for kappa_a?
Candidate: -0.01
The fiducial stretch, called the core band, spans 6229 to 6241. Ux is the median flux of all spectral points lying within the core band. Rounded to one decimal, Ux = 10.7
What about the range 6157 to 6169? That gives 10.7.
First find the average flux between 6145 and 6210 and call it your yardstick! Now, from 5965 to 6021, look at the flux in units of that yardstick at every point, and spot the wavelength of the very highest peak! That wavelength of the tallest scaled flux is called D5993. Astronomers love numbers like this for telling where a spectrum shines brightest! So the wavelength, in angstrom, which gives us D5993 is 5979.5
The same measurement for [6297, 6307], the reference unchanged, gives 6306.5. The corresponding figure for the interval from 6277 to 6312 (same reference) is 6306.5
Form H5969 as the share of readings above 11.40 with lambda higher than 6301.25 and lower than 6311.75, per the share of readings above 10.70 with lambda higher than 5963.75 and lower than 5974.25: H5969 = 0.14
